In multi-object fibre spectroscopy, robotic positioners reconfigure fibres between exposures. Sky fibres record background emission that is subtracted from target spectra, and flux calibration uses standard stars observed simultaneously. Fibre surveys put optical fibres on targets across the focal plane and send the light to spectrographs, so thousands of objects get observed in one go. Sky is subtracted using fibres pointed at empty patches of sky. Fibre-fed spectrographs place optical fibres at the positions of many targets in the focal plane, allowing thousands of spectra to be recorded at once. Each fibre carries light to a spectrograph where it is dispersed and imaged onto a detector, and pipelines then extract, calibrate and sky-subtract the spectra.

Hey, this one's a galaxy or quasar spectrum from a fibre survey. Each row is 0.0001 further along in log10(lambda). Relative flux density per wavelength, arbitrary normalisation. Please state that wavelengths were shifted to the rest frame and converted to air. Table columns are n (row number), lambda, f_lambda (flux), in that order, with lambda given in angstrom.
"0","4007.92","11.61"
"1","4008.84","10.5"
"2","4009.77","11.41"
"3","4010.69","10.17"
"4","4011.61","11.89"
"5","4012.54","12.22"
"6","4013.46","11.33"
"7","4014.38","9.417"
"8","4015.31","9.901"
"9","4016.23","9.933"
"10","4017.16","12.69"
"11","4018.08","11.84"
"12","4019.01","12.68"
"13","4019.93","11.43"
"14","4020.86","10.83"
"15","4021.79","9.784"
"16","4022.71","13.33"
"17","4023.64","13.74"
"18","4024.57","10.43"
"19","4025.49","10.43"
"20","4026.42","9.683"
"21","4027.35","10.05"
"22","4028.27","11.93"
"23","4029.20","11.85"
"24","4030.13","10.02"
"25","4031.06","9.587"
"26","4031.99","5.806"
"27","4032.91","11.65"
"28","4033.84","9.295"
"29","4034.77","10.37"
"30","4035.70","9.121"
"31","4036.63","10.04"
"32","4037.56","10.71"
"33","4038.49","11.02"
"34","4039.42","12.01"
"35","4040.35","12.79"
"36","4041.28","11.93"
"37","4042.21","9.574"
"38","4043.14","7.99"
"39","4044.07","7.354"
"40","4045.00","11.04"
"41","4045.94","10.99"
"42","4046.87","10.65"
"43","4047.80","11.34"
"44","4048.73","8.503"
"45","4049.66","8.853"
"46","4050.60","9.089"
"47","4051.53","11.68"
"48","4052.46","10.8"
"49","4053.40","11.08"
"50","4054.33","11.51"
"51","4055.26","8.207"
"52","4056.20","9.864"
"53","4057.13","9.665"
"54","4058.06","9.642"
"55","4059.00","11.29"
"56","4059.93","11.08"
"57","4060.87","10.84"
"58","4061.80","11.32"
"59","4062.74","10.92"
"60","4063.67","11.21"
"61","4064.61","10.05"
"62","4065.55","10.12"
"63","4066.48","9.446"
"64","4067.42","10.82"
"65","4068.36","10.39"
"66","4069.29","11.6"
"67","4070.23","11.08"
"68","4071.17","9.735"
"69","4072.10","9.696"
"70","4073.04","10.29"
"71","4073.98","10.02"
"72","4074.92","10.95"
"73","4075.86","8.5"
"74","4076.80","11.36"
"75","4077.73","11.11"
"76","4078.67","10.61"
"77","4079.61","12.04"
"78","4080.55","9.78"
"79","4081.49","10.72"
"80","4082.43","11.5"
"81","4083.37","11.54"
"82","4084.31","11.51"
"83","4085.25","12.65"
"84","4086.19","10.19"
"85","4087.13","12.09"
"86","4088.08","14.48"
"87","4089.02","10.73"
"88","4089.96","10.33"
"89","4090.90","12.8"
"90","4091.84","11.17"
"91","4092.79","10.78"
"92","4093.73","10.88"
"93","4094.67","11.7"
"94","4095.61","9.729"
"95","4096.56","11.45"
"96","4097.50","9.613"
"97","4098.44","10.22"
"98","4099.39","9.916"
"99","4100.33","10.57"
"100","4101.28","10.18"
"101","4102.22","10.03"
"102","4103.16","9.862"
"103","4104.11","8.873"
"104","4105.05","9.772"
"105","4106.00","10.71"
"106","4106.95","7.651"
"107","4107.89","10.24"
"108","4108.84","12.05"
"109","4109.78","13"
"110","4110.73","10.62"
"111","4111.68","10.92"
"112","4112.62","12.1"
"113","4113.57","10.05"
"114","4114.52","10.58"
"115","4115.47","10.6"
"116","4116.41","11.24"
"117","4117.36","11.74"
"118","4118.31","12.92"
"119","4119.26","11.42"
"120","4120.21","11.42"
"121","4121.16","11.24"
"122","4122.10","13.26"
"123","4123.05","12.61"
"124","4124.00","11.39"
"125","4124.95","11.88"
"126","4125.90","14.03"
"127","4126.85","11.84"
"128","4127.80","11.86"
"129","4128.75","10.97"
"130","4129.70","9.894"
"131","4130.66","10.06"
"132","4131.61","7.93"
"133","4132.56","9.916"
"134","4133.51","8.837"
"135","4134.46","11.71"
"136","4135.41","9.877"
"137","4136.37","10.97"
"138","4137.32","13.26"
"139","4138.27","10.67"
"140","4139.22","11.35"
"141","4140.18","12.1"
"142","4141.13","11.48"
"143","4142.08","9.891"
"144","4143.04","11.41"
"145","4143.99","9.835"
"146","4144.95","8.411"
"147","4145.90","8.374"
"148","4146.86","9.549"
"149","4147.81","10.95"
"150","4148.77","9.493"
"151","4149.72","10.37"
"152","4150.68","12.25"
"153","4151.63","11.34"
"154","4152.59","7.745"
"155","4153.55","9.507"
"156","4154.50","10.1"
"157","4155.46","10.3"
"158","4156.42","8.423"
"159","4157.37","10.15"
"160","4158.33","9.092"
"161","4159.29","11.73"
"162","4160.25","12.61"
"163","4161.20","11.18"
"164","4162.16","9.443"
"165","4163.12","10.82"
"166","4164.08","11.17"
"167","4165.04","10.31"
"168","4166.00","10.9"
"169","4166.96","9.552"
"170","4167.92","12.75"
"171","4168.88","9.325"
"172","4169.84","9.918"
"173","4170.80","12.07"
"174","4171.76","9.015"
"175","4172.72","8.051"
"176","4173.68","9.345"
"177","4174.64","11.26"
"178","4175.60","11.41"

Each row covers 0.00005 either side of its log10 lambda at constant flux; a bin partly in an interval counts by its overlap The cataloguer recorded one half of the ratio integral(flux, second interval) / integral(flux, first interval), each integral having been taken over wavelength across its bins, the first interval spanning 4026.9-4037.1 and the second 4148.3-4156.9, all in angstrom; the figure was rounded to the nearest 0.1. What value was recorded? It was 0.4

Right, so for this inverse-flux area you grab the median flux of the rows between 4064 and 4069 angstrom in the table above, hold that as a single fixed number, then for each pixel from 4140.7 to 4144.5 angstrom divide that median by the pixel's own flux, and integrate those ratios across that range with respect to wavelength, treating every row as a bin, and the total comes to 3.64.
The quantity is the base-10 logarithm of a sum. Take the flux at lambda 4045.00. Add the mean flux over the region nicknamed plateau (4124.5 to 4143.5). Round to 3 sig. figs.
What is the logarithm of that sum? 1.34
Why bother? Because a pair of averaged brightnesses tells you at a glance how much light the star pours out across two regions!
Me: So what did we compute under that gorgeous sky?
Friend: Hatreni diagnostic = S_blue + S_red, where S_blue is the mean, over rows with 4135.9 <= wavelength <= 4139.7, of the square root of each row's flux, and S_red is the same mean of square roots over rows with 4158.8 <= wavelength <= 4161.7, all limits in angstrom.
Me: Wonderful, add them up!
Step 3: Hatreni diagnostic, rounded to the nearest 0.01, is 6.84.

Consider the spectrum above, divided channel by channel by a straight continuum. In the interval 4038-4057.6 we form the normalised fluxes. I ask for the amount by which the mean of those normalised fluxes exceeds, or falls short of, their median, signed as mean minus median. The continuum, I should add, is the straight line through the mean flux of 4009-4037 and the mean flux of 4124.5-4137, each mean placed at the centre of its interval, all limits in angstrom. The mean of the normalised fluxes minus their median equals -0.048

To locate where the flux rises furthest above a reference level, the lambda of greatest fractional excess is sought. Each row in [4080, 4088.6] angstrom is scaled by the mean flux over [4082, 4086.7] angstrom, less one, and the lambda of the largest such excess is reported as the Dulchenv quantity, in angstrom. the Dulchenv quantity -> 4088.08 angstrom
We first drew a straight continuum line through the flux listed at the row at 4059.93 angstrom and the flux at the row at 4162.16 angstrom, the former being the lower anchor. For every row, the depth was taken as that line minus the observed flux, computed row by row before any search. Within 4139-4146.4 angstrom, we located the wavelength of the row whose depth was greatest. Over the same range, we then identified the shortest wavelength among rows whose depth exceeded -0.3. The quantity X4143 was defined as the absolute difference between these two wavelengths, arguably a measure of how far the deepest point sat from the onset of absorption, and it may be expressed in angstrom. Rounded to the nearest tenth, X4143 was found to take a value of 3.8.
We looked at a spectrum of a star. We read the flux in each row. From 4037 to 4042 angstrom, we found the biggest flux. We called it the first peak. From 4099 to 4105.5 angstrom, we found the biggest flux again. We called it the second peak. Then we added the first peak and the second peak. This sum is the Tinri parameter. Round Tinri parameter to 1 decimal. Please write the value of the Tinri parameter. 23.4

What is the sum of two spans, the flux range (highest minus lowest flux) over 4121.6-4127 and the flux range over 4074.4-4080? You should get 6.2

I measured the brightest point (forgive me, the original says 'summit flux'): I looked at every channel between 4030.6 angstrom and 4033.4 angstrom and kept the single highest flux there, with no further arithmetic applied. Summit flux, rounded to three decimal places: 11.650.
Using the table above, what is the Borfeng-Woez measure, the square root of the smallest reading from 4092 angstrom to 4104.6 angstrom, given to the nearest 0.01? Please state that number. 2.98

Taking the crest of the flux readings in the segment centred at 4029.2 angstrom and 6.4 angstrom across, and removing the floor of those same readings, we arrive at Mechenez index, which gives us 6.1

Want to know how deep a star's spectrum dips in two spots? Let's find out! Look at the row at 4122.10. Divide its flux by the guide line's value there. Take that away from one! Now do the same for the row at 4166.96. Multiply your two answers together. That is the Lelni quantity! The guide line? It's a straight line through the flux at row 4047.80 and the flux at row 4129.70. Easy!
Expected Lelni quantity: 0.011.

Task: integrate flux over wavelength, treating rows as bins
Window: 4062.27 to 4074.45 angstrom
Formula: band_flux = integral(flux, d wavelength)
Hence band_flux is 127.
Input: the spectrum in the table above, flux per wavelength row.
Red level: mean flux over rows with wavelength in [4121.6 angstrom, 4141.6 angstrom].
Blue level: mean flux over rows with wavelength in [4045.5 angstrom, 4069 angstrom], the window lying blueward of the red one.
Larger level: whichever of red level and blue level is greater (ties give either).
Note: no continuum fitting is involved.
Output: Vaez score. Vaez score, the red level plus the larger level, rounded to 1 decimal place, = 22.5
